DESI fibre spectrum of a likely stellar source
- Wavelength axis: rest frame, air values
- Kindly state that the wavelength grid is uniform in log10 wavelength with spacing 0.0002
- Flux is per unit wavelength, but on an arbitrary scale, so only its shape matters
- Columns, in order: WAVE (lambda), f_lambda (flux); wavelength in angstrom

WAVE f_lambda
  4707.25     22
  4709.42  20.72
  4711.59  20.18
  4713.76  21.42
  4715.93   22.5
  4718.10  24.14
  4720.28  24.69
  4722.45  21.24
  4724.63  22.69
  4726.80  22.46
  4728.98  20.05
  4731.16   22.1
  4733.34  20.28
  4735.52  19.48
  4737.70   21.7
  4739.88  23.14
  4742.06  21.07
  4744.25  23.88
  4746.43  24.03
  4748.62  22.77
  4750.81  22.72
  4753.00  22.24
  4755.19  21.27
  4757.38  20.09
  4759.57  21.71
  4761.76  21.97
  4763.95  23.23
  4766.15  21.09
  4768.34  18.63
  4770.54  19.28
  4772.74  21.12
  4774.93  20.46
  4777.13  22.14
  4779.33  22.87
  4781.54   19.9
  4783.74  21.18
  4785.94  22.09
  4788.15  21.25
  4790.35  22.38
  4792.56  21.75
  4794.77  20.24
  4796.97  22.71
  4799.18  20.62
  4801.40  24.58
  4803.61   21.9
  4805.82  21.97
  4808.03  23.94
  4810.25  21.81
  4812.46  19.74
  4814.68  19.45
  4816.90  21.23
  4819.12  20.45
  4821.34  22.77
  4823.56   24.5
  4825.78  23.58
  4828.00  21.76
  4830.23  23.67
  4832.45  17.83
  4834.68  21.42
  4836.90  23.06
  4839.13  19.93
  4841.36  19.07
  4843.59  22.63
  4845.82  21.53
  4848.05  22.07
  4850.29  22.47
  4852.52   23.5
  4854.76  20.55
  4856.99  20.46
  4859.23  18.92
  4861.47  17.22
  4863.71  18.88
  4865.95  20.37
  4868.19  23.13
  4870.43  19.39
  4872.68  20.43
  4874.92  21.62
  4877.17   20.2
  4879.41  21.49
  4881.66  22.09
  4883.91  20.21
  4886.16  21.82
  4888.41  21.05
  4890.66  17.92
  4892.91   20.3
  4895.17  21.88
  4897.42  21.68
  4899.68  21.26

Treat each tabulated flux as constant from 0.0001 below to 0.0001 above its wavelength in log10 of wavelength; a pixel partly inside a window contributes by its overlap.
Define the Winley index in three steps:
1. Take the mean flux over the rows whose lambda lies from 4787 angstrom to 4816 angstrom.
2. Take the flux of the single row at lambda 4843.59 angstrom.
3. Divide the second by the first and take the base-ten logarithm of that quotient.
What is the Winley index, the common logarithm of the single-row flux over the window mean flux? 0.018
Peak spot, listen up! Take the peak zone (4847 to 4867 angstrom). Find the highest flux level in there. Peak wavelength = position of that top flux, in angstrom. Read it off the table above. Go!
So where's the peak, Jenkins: 4852.52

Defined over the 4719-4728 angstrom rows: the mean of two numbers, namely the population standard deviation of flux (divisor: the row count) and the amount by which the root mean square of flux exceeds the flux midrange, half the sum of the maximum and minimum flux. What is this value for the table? 0.54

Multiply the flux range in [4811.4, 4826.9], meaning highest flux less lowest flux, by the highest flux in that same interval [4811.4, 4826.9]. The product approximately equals 124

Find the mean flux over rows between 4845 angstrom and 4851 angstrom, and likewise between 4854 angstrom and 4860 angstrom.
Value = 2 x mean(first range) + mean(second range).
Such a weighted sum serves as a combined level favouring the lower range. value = 64.0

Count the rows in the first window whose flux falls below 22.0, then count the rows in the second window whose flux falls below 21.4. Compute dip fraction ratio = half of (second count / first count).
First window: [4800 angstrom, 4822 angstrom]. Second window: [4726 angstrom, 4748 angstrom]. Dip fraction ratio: 0.29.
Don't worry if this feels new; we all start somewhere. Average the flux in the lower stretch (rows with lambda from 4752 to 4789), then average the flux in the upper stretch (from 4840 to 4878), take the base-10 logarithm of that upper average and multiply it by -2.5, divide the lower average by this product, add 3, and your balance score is -3.44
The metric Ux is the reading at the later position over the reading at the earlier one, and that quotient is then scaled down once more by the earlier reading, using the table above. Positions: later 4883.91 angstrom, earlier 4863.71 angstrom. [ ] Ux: 0.0567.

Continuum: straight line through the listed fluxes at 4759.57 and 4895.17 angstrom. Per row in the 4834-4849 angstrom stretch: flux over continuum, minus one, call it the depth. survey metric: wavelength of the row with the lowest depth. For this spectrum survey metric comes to 4841.36 angstrom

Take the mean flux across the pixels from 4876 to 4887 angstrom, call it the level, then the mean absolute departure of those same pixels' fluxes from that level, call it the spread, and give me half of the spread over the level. 0.018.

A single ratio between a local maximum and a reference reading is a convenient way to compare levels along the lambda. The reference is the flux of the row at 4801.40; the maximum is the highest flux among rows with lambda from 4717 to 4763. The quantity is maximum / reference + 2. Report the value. 3.00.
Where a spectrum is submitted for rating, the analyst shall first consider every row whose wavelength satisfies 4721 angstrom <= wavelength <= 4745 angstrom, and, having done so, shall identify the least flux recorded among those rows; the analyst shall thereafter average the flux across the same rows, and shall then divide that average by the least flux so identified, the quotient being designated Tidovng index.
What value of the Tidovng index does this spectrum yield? 1.11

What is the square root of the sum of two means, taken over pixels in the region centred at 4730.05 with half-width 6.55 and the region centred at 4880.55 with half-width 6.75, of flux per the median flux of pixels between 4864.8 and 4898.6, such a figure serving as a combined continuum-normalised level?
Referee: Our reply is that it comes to 1.419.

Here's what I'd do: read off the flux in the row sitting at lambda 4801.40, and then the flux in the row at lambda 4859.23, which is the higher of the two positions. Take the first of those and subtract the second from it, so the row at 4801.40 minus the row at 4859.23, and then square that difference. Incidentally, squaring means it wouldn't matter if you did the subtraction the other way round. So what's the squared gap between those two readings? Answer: 32.0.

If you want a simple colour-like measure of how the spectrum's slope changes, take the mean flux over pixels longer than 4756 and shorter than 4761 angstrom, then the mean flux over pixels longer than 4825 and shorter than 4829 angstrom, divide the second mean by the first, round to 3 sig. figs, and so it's 1.08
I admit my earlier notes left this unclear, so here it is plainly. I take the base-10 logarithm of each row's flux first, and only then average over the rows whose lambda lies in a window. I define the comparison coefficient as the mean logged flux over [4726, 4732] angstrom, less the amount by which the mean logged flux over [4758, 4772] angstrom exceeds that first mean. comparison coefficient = 1.34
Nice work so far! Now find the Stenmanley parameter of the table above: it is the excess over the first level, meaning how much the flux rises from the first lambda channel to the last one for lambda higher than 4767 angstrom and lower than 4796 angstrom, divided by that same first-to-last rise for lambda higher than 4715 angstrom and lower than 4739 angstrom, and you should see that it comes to -2.01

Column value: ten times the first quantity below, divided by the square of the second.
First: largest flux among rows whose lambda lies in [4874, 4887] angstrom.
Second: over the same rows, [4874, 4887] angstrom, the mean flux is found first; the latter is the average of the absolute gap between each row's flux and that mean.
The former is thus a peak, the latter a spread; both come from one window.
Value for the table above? 465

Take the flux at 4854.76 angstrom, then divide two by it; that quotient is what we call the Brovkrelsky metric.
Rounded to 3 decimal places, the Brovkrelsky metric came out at 0.097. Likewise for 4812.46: 0.101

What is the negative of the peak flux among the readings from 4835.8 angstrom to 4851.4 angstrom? -23.1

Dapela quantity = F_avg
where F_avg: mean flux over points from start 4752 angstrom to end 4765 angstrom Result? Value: 21.8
